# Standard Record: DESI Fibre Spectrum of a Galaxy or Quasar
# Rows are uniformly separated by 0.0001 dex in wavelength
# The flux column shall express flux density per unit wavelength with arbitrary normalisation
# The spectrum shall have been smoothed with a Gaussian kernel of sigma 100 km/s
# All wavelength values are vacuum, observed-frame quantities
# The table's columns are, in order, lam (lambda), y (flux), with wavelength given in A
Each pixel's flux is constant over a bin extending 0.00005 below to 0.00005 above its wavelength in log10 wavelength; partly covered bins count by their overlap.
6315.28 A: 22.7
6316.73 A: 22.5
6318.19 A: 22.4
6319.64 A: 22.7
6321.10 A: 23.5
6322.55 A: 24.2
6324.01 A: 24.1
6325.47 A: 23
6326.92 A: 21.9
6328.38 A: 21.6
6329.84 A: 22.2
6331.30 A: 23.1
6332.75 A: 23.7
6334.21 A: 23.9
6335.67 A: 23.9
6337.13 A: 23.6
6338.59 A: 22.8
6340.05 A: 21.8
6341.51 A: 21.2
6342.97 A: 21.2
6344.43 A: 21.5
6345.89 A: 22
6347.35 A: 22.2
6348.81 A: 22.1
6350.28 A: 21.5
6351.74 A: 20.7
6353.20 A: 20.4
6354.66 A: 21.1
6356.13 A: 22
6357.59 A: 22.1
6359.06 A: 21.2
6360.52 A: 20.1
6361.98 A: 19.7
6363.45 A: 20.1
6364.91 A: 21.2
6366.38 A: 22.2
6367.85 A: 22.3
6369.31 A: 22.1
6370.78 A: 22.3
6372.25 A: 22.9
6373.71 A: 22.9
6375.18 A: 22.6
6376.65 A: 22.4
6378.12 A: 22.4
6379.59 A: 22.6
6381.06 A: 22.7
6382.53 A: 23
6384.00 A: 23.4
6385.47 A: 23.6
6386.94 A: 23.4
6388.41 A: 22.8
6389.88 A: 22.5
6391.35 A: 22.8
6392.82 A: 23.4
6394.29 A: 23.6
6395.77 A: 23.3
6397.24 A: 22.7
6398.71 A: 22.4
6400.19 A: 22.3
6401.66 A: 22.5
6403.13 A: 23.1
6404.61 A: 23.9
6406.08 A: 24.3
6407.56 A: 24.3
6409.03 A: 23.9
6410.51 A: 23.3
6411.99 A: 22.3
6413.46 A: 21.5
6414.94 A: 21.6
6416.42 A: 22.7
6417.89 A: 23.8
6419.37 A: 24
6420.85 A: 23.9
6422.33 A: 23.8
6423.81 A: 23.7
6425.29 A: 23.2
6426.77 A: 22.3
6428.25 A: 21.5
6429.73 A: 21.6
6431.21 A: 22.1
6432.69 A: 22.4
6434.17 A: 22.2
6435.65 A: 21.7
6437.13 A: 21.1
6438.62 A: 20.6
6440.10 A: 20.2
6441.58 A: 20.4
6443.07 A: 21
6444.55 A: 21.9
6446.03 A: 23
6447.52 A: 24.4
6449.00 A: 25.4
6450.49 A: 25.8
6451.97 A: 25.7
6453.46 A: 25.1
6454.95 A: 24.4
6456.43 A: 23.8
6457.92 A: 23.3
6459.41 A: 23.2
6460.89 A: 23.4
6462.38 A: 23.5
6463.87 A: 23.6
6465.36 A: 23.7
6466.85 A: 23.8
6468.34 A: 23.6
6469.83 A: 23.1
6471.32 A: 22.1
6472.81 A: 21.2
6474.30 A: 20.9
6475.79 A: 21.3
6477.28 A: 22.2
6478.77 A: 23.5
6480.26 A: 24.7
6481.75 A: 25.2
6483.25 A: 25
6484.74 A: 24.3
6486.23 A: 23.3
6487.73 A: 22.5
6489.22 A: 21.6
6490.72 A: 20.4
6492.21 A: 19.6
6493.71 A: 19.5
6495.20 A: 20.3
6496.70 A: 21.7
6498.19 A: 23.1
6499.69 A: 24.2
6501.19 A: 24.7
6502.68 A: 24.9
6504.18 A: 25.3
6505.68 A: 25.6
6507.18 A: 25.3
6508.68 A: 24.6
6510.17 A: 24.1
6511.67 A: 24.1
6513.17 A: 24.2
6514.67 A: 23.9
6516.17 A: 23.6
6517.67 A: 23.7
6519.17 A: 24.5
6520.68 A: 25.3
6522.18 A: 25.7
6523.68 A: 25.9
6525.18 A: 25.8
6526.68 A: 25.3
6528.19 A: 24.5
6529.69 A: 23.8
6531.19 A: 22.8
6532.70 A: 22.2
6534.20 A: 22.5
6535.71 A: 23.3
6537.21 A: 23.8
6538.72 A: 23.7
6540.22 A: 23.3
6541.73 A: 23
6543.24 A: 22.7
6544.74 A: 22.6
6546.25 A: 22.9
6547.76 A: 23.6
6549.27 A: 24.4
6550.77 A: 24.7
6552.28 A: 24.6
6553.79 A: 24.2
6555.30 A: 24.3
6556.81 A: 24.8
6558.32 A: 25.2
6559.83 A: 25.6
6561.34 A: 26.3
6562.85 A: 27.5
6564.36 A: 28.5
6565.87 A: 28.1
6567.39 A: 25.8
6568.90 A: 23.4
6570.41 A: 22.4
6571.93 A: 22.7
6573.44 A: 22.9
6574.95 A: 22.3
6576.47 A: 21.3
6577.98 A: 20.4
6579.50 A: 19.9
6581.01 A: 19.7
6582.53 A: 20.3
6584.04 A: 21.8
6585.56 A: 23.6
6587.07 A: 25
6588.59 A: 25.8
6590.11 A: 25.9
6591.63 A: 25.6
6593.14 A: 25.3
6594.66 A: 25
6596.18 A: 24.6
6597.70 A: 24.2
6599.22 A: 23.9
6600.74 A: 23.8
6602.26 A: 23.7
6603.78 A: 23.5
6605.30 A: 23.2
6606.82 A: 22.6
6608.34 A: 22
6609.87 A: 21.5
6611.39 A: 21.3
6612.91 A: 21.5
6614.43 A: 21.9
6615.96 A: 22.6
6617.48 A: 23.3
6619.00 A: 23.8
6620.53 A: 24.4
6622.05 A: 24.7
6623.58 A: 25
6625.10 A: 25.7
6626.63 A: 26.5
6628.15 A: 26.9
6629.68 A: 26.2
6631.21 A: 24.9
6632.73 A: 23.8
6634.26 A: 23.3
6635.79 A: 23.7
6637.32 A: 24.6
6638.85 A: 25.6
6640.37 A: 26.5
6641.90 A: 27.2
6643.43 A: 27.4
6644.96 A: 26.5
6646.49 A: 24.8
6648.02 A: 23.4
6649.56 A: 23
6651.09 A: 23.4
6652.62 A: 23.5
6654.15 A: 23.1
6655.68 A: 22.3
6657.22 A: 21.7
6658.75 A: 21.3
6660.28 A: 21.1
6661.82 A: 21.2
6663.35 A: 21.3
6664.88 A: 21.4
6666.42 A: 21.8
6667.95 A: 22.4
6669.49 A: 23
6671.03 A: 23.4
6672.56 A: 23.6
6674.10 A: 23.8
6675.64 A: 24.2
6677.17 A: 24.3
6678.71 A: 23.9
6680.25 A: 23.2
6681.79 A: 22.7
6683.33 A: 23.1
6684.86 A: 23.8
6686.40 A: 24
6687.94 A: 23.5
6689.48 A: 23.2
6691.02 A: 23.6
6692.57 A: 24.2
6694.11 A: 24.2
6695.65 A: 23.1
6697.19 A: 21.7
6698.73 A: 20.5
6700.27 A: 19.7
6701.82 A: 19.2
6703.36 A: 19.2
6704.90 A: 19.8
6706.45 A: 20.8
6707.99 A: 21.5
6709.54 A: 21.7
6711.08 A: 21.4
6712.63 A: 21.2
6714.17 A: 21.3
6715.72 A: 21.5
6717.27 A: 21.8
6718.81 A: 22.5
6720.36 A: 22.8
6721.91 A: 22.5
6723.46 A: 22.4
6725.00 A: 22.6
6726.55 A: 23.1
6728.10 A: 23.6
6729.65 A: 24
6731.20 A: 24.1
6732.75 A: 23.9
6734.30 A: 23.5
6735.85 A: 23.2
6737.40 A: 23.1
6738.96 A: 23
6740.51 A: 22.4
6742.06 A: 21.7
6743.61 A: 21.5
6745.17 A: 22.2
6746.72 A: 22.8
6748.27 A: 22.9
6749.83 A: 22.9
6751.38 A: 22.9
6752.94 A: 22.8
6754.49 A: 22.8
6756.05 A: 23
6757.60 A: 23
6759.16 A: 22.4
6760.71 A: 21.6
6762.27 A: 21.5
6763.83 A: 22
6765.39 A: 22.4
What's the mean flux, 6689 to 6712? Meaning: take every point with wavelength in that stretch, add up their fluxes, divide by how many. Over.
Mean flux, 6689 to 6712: 21.6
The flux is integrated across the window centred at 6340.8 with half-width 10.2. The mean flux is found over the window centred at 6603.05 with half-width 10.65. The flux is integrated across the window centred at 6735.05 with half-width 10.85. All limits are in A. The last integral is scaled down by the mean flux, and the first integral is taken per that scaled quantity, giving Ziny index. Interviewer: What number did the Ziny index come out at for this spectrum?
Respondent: 21.4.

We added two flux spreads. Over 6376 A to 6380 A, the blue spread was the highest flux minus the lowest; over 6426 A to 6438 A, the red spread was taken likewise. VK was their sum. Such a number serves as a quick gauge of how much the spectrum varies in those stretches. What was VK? 1.5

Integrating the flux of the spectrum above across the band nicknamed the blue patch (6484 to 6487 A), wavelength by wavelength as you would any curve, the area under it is 71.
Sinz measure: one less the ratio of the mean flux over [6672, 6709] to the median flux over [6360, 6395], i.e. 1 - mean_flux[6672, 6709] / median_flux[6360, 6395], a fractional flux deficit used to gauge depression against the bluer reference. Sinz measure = 0.00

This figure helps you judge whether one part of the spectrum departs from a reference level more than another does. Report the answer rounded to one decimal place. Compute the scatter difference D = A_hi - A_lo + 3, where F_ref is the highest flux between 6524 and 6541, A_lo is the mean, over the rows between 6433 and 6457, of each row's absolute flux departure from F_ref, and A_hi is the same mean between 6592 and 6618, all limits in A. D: 2.7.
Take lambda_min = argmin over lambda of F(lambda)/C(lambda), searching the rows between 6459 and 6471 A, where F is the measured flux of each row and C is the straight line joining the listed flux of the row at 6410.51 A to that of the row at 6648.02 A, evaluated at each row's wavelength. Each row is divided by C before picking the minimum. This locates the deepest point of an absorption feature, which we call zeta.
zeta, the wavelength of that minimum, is 6469.83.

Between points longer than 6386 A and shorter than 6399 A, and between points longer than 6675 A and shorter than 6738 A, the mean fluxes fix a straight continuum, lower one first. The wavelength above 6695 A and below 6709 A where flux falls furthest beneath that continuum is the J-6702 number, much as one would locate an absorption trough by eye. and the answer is 6701.82 A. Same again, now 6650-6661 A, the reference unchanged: 6660.28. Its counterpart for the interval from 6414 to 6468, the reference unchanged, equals 6440.10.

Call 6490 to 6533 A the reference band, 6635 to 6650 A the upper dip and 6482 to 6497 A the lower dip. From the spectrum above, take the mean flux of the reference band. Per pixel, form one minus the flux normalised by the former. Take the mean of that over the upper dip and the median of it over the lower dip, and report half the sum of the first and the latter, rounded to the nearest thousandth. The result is 0.012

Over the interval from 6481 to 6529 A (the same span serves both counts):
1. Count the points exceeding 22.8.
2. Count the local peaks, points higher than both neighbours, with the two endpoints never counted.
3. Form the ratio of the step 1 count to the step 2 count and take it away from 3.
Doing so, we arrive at -5.3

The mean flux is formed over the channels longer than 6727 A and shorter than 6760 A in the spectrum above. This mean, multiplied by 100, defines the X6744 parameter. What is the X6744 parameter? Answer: 2294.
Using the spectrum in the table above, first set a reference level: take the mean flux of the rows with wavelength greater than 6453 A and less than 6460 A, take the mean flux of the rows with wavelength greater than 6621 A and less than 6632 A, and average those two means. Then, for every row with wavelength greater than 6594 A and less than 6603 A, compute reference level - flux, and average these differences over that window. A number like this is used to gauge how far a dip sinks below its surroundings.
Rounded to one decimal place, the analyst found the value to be 0.6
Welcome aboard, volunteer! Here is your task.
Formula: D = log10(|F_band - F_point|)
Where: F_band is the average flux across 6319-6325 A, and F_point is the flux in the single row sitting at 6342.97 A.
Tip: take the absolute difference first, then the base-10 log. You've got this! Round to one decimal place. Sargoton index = 0.4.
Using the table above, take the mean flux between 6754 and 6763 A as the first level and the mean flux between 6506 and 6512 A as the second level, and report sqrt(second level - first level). 1.5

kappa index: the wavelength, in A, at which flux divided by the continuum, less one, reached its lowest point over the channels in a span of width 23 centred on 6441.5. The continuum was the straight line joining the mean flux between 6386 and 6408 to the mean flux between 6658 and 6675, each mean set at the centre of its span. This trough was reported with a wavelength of 6440.10 A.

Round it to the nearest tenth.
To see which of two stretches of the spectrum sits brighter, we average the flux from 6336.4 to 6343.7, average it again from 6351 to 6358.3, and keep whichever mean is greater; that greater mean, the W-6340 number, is 22.1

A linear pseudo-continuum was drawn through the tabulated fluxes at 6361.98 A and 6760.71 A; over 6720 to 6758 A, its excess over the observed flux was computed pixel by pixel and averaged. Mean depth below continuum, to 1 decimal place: -1.4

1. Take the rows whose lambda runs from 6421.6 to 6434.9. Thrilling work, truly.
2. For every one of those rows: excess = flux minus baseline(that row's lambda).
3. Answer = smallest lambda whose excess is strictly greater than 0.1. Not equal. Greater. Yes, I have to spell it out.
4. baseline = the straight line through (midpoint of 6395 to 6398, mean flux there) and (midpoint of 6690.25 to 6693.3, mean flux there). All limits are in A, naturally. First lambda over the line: 6422.33 A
